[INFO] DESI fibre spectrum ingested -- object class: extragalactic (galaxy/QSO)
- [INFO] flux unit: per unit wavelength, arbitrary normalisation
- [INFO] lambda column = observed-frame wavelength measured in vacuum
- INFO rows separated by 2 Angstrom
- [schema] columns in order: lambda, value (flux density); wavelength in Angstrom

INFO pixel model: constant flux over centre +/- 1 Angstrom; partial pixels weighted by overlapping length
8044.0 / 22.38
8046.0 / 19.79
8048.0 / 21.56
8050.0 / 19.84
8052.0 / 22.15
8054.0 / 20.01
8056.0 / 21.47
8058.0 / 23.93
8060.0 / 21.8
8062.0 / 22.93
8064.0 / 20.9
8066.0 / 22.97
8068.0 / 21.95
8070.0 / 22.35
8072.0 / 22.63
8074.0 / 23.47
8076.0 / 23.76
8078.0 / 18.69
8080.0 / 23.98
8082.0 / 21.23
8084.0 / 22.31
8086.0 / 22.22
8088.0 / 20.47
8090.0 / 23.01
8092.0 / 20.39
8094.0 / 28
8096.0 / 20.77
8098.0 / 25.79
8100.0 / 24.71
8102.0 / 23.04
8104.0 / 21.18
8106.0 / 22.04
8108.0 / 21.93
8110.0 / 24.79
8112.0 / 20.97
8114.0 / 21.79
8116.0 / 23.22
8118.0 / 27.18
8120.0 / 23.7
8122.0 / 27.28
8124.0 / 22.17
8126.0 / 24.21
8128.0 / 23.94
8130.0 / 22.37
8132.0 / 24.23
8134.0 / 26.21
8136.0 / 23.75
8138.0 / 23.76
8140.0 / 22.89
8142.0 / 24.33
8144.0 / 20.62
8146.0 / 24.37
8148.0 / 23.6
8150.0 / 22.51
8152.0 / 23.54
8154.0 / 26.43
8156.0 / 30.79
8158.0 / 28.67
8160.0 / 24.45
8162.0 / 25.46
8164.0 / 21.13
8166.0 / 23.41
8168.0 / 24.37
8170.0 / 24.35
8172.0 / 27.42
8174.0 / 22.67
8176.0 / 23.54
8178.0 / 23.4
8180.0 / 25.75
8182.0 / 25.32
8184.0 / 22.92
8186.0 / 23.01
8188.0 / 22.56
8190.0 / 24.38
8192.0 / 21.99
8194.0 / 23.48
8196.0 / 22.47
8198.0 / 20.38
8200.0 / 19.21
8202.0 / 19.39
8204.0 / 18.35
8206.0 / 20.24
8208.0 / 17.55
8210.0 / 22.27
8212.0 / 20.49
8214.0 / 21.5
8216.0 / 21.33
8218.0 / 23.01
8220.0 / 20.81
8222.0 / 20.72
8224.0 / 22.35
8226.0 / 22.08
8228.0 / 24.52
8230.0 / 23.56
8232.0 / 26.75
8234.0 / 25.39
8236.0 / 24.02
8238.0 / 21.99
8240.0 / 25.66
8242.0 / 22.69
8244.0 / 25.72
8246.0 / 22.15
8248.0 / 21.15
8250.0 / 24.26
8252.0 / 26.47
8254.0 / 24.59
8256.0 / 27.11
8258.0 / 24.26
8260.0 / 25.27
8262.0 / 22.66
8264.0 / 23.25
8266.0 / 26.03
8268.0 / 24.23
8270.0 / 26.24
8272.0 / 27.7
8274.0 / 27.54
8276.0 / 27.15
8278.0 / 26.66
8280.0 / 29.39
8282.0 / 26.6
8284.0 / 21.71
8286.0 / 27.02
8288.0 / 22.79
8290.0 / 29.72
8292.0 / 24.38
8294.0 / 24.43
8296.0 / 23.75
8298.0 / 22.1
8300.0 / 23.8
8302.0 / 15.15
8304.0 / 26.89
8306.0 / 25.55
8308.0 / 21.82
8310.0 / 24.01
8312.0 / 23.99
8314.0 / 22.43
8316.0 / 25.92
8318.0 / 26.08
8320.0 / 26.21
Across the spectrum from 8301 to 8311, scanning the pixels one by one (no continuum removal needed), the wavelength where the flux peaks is 8304.0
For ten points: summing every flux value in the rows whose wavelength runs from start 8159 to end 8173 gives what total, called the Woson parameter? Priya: 171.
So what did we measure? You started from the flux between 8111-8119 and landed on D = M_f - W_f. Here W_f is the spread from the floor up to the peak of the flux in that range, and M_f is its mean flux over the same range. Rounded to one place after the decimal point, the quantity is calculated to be 17.1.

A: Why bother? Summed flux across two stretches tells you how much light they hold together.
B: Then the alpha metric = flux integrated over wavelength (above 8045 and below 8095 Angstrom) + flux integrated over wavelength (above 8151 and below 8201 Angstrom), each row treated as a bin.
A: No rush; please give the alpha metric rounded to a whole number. 2306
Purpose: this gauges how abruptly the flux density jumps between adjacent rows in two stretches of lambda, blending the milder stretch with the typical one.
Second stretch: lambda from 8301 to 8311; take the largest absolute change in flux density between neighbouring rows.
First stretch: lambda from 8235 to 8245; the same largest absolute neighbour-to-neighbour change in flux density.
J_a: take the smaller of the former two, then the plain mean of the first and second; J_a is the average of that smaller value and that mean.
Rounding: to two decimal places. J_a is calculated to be 5.69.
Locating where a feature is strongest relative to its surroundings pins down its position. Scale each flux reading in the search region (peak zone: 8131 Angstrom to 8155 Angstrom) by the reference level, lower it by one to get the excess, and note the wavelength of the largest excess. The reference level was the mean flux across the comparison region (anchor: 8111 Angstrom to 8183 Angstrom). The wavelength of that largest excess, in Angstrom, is 8154.0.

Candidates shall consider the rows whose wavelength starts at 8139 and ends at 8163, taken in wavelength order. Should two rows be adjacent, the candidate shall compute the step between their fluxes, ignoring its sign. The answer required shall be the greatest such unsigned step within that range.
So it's 4.4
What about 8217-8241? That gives 3.7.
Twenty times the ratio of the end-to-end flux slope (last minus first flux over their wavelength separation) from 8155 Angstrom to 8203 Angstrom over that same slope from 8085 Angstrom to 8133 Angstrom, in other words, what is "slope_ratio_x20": -113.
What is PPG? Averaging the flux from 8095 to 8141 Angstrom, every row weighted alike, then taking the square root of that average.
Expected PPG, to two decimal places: 4.85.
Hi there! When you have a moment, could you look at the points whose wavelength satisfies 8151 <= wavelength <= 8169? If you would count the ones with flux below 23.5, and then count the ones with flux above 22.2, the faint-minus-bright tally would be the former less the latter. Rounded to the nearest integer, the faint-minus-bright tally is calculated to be -6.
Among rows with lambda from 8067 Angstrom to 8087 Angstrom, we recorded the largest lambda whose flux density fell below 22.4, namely 8086.0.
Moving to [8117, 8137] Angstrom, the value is 8130.0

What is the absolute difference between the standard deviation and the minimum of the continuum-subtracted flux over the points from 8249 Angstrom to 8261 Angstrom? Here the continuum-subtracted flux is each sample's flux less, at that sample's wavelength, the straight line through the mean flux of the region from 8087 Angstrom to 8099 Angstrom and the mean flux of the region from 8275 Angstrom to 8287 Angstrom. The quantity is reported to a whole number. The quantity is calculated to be 3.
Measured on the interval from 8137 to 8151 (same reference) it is 5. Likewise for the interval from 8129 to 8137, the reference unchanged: 3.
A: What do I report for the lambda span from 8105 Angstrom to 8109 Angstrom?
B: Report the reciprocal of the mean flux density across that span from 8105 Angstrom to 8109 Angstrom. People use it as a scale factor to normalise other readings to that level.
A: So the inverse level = 0.0455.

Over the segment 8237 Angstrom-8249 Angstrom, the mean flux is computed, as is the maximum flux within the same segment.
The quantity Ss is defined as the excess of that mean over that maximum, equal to -2.5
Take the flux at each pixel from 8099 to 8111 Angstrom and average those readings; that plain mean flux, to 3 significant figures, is 22.9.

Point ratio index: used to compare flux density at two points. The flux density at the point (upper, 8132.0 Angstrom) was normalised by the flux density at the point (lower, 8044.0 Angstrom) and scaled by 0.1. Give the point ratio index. 0.108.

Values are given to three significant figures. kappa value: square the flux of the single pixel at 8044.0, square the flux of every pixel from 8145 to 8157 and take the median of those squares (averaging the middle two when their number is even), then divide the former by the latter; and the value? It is 0.870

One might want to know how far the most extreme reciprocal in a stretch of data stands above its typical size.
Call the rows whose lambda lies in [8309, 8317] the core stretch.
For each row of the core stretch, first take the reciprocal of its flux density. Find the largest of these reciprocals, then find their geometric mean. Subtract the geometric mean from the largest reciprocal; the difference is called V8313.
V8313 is 0.003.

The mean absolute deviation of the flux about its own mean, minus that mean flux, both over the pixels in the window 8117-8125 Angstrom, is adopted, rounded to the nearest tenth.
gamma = -22.9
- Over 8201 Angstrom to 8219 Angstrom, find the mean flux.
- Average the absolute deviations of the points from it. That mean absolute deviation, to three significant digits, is 1.40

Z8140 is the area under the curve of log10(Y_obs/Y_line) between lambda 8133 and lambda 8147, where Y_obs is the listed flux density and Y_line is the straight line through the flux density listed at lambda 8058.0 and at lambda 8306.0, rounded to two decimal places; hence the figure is -0.21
